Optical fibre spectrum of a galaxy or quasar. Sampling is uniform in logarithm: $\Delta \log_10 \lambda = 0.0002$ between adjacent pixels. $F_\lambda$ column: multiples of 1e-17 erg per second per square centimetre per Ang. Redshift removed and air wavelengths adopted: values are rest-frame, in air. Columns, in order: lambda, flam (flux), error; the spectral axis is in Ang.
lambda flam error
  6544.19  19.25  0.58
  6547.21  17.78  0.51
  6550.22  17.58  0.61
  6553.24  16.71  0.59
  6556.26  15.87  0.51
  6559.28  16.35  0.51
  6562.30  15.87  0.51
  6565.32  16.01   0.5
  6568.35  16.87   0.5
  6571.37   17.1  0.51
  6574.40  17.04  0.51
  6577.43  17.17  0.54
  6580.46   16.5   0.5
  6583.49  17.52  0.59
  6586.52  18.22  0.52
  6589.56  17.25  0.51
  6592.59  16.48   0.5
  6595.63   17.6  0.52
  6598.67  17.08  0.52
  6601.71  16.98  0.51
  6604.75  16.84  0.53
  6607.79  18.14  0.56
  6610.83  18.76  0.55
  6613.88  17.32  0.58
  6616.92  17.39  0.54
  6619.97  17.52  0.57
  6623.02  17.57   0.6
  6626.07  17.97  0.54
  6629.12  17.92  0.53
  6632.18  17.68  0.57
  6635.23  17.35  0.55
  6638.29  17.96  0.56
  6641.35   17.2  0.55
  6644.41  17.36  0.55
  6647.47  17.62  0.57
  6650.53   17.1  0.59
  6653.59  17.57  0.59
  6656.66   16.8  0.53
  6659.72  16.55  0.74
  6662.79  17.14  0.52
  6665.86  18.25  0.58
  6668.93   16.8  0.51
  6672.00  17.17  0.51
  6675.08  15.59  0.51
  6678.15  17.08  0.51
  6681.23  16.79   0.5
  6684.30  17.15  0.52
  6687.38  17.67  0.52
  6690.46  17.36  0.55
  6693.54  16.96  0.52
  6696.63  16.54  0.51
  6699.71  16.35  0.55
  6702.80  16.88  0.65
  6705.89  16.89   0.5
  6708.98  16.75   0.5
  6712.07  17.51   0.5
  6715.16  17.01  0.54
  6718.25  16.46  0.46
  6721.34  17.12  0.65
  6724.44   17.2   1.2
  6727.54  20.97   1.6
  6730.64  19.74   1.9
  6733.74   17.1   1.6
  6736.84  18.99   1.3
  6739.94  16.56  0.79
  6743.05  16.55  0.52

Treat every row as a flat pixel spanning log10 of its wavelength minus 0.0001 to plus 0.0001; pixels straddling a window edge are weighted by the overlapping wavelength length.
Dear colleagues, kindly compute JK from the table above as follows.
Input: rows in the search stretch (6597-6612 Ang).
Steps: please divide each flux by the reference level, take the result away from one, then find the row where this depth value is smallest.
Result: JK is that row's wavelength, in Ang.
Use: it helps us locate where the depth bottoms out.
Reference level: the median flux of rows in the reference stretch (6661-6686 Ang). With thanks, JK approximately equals 6610.83 Ang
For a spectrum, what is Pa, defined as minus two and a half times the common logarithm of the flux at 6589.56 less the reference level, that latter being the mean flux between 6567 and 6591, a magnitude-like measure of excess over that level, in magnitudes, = 3.5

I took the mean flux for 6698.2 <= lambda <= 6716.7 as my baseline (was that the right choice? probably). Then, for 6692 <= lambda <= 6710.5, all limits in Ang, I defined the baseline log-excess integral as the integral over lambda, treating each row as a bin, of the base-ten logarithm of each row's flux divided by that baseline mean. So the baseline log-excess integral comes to -0.08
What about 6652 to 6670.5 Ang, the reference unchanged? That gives 0.13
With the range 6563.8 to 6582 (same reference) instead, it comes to -0.06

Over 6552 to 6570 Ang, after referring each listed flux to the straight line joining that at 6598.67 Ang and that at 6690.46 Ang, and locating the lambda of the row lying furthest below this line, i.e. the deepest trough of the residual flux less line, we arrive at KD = 6562.30 Ang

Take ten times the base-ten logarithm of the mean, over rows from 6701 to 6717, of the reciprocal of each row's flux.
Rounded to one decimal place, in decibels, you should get -12.3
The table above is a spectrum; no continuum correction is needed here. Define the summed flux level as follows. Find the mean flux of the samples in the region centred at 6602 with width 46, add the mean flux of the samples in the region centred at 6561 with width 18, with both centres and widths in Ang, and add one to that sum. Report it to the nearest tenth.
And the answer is 34.7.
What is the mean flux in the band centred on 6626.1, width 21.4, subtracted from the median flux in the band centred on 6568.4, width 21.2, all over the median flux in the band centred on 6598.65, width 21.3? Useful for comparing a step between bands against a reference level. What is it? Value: -0.04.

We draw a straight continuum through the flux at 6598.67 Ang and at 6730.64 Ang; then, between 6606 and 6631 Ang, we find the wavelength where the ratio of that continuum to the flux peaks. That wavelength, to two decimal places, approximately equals 6613.88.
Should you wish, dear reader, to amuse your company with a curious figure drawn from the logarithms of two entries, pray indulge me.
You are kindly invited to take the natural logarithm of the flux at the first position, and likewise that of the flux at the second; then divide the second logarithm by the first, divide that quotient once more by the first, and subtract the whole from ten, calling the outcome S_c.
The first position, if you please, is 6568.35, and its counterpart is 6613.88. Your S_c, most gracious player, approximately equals 9.643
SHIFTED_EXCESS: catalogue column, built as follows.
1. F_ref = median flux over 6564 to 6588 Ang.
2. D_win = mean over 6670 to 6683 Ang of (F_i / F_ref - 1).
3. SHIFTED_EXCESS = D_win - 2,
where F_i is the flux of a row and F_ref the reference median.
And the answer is -2.02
